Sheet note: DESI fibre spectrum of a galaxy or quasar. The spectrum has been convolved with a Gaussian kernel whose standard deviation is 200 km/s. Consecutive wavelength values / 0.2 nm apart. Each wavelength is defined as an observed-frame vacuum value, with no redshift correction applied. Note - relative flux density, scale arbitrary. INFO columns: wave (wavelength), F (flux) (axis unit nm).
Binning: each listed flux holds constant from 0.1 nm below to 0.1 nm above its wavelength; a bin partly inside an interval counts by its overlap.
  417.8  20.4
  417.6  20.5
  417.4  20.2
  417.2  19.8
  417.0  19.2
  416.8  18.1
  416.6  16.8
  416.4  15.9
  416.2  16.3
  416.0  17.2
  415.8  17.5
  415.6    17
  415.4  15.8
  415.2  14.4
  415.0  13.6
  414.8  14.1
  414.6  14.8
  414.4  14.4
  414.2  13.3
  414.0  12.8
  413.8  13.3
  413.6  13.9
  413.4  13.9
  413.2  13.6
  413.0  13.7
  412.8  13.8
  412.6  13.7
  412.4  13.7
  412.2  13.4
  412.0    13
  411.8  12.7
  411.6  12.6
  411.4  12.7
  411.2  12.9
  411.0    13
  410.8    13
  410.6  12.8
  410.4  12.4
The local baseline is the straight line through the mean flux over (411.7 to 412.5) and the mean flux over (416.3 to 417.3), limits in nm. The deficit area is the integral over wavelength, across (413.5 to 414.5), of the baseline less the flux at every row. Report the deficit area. 1.6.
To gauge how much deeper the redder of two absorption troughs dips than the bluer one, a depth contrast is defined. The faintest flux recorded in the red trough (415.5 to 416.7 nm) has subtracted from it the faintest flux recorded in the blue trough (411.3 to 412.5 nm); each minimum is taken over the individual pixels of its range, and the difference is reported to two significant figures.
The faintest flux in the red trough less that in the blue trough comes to 3.3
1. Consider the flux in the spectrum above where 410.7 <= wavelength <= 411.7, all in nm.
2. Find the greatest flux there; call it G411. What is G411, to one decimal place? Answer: 13.0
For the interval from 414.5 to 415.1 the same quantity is 14.8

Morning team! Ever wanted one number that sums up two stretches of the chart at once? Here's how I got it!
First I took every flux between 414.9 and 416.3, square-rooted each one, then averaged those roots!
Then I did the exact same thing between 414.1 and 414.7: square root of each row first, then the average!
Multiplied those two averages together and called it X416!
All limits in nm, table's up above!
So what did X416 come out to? 15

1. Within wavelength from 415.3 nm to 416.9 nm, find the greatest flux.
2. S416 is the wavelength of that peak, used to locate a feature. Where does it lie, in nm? 416.8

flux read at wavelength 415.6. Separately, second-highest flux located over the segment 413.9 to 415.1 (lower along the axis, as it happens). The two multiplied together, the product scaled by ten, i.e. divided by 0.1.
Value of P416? 2448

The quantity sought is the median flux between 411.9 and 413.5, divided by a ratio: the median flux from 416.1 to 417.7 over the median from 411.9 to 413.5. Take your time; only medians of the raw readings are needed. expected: 10.1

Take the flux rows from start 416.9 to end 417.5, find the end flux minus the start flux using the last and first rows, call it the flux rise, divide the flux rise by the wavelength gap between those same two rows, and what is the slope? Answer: 2.5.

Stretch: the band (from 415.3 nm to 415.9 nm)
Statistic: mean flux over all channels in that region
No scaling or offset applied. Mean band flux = 16.8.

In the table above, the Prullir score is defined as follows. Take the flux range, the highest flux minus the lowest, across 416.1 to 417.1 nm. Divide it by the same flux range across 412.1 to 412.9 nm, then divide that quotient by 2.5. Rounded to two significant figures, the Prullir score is 3.3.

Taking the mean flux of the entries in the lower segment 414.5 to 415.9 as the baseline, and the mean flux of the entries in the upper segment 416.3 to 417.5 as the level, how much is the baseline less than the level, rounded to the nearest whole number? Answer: 3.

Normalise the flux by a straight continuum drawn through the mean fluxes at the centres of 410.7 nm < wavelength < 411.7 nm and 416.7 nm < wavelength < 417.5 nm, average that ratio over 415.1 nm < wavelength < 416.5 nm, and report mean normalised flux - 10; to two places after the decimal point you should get -9.09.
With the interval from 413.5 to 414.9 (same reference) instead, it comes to -9.14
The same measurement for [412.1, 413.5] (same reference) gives -9.06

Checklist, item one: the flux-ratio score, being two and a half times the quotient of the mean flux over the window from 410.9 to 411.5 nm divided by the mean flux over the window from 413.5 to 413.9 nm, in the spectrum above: 2.4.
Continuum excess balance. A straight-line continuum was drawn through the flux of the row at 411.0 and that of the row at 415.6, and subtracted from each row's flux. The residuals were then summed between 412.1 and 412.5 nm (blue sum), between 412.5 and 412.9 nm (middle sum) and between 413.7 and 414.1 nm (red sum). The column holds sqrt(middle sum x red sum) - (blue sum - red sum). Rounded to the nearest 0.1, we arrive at -1.1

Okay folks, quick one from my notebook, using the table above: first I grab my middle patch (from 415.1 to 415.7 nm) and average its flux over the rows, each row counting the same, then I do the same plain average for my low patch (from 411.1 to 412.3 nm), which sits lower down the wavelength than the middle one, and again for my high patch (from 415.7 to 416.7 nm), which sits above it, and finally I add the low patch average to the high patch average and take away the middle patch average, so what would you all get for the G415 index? 13.9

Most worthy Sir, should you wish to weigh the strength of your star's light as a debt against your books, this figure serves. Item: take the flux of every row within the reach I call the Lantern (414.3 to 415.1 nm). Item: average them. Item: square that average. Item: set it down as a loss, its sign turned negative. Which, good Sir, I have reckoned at -202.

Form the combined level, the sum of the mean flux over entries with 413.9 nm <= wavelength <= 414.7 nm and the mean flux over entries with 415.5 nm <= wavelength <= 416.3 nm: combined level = 30.8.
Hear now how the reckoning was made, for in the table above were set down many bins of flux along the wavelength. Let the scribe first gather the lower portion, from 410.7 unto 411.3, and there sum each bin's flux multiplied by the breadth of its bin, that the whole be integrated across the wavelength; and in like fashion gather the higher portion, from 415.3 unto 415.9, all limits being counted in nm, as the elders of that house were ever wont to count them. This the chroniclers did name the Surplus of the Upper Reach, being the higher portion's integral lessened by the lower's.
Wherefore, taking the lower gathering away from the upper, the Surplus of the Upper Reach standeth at 2.3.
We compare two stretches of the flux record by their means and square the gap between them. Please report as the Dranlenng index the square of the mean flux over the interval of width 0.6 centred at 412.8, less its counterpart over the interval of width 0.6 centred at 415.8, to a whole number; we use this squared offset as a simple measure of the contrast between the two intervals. 12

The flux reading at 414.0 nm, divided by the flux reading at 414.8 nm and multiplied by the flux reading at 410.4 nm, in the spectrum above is 11.3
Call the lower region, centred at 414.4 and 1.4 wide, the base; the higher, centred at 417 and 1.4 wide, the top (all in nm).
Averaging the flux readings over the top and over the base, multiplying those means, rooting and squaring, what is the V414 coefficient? 256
